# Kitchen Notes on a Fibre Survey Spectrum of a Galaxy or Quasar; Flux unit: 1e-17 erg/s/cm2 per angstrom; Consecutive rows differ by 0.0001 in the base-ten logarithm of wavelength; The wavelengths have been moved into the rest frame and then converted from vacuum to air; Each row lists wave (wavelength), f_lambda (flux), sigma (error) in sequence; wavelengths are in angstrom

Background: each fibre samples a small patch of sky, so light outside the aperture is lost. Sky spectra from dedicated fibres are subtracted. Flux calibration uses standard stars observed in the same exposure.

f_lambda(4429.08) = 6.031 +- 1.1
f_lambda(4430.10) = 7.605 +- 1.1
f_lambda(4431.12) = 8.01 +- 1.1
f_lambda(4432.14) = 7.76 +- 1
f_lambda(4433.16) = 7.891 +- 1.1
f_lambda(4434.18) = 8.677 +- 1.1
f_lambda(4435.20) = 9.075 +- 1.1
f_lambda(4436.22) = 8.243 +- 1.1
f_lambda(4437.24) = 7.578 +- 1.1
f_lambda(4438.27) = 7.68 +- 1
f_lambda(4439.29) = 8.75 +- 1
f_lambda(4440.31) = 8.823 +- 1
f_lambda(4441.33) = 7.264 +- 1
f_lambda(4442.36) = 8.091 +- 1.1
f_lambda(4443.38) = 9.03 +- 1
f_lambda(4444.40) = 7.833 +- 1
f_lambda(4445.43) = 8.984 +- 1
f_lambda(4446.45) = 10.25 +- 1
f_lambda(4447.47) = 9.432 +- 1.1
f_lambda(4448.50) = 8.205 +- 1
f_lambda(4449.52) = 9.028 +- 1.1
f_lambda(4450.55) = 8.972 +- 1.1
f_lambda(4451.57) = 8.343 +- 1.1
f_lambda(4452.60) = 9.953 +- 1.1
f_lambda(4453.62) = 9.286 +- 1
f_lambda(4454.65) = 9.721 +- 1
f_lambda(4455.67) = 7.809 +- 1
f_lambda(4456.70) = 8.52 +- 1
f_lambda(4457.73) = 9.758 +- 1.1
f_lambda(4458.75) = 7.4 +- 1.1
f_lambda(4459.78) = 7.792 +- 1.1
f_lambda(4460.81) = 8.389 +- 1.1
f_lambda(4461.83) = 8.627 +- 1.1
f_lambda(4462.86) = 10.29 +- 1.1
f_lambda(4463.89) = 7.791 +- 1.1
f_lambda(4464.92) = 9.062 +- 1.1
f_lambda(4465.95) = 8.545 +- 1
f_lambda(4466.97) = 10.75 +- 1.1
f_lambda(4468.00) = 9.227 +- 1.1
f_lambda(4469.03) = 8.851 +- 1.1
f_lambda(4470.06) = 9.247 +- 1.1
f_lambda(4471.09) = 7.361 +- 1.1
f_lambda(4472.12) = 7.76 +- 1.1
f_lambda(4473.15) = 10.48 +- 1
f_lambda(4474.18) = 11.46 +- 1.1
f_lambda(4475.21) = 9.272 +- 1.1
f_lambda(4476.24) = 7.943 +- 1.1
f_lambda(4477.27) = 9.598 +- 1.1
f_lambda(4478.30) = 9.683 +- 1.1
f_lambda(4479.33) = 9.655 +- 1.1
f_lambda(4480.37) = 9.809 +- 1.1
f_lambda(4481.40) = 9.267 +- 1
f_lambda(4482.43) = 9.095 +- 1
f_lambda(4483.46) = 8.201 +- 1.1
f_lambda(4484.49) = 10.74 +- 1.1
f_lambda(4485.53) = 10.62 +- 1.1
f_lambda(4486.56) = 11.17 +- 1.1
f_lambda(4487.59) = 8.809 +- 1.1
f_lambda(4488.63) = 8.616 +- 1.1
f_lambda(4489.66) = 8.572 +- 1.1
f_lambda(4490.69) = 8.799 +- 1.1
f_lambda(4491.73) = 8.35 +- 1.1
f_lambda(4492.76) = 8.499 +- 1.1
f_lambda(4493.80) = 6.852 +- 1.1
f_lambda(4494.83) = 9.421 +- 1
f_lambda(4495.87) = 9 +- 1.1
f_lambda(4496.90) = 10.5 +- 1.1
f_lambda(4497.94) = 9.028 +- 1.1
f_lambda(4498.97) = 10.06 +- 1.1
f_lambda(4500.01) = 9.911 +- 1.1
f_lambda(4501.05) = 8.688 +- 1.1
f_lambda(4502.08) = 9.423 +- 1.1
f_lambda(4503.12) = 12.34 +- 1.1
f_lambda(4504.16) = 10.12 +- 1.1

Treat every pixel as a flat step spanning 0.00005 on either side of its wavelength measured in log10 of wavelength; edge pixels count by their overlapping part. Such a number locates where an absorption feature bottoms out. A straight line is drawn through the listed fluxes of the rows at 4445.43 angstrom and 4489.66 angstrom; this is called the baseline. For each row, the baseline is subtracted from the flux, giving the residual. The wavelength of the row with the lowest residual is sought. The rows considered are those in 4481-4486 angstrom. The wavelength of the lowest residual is 4483.46 angstrom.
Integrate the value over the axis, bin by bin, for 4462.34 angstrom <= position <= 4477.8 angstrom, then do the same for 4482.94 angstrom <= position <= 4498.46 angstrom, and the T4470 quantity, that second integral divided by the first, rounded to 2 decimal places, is 1.00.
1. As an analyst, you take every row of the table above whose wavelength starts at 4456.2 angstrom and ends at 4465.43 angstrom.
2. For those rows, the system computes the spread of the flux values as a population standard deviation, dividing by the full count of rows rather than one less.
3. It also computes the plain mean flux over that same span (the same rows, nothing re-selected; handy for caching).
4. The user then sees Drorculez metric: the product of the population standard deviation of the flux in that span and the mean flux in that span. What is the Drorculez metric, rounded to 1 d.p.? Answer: 7.7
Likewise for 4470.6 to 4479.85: 11.7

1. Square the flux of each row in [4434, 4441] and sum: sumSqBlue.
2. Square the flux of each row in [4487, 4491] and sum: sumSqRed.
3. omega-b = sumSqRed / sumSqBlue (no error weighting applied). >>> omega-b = 0.61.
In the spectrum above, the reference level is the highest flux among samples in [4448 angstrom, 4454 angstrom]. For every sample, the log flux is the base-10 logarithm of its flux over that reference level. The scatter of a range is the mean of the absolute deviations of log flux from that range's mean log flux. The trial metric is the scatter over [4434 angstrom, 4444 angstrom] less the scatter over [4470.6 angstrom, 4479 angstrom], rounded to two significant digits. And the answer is -0.026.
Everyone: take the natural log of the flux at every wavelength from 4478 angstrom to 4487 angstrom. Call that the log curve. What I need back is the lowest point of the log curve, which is 2.10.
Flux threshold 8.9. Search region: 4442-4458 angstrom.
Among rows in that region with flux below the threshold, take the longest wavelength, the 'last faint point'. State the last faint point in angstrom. 4456.70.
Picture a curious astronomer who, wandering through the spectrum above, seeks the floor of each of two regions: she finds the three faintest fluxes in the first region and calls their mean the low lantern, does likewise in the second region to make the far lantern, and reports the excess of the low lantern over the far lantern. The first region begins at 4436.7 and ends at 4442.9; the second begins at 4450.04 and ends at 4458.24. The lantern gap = -0.72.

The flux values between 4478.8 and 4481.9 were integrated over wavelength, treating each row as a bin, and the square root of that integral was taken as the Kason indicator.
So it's 5.4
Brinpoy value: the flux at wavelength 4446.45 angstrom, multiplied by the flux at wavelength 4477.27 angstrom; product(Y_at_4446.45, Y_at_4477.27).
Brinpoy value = 98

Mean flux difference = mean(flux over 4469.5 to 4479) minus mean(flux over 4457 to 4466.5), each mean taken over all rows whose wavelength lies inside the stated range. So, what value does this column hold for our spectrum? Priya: 0.57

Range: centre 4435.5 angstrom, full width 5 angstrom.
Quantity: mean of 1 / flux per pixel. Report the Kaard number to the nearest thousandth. 0.121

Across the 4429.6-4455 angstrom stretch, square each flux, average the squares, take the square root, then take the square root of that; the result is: 2.94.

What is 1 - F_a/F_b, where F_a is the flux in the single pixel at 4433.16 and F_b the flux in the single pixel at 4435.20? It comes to 0.13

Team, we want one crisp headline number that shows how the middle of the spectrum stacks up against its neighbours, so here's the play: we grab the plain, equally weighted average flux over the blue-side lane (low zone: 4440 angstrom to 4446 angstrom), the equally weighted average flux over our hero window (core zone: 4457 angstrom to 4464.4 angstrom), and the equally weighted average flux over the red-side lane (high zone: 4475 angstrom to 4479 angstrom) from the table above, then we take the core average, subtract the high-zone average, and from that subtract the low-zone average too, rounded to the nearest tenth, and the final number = -8.9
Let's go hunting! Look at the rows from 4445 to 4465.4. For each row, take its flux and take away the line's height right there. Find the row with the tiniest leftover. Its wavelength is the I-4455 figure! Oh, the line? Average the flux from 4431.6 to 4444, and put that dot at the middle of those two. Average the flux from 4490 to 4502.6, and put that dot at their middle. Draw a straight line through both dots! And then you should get 4458.75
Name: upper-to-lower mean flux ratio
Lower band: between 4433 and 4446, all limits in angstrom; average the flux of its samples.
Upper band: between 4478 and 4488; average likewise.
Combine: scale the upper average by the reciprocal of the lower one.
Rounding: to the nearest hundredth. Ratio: 1.17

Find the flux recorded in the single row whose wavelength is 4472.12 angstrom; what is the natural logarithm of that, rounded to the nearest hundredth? 2.05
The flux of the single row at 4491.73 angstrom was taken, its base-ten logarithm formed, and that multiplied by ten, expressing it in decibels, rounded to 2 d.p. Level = 9.22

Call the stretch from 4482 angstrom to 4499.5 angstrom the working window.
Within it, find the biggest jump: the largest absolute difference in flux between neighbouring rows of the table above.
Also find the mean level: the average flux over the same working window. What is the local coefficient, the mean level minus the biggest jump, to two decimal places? 6.63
